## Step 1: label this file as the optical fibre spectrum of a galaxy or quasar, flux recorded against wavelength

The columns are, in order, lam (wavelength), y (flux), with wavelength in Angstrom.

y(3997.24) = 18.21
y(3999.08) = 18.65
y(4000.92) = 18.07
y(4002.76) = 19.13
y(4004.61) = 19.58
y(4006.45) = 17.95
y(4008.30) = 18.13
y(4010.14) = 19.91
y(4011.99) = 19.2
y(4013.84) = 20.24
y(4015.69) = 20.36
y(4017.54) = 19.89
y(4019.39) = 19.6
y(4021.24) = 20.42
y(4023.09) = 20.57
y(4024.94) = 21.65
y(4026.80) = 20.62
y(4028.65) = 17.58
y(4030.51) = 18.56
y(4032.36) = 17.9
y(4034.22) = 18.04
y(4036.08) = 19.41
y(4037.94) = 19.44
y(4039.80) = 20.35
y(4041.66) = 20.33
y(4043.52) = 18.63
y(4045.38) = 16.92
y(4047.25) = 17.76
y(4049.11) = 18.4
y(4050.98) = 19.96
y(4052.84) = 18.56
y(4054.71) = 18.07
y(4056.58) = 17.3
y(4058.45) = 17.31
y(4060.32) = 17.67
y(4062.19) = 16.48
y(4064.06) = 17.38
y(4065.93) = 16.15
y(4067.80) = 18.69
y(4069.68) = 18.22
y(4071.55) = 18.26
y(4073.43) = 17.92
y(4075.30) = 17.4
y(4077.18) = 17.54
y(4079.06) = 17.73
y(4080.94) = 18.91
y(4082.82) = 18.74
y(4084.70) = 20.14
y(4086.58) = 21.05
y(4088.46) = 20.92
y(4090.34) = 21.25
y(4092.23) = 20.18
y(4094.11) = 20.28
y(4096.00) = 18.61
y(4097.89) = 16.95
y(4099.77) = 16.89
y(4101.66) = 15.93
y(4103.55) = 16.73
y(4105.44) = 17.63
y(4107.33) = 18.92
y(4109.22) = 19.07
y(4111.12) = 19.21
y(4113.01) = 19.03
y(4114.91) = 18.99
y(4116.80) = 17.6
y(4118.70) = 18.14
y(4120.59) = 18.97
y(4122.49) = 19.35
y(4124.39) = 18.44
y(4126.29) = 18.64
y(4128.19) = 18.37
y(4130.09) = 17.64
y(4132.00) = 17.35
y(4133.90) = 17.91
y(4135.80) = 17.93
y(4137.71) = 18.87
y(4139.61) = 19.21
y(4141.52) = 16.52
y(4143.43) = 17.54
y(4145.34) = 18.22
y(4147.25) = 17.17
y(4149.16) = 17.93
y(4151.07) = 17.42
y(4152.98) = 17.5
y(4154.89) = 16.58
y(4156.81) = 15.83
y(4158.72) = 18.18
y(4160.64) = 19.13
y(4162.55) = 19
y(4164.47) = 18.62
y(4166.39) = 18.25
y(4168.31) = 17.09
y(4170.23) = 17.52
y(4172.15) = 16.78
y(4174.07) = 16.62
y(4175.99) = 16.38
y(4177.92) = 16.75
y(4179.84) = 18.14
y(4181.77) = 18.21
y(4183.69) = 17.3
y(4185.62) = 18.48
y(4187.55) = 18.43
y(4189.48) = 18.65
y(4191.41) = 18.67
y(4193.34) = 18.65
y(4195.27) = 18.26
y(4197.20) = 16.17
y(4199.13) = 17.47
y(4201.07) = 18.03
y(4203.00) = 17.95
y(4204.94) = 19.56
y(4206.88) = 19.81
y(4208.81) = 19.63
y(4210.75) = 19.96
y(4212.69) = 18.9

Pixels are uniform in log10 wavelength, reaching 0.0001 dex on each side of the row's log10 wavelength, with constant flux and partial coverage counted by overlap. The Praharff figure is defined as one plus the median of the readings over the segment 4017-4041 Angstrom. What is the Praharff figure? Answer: 20.6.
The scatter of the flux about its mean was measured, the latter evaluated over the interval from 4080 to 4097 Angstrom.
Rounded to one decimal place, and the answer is 1.0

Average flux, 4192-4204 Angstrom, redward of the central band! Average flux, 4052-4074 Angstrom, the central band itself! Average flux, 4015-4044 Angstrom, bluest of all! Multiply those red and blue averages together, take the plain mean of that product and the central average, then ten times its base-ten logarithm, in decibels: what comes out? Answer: 22.6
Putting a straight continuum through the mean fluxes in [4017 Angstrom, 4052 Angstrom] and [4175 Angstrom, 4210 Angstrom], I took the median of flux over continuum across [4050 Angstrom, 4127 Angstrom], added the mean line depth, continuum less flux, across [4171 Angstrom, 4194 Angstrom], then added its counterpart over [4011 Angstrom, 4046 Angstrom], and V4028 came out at 1.27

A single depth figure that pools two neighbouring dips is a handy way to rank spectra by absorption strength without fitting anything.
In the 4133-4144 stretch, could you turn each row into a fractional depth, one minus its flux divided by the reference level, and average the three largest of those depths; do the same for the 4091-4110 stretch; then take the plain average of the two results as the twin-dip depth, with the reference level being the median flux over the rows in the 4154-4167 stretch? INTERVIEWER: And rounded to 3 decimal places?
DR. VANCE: 0.073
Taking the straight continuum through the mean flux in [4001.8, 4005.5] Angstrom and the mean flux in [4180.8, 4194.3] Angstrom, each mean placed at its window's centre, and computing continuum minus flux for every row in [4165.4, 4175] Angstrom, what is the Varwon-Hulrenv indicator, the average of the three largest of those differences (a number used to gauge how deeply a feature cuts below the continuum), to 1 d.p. 1.6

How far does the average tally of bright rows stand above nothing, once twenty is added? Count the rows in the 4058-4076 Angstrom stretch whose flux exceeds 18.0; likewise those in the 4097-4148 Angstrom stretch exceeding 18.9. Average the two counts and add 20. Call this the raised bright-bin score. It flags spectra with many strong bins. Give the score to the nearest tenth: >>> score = 25.5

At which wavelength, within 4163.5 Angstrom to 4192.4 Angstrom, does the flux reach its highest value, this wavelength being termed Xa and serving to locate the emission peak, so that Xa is 4191.41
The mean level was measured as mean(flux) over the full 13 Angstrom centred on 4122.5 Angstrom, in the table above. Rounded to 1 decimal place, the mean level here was 18.5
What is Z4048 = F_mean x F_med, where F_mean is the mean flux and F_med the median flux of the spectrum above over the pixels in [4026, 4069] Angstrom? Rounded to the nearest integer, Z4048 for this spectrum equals 331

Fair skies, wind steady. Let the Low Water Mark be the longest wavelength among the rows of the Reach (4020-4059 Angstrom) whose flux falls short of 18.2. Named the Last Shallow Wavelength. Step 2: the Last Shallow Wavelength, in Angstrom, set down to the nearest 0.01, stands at 4058.45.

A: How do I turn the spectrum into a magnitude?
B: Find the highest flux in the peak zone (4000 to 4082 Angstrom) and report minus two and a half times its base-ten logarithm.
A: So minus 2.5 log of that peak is -3.34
